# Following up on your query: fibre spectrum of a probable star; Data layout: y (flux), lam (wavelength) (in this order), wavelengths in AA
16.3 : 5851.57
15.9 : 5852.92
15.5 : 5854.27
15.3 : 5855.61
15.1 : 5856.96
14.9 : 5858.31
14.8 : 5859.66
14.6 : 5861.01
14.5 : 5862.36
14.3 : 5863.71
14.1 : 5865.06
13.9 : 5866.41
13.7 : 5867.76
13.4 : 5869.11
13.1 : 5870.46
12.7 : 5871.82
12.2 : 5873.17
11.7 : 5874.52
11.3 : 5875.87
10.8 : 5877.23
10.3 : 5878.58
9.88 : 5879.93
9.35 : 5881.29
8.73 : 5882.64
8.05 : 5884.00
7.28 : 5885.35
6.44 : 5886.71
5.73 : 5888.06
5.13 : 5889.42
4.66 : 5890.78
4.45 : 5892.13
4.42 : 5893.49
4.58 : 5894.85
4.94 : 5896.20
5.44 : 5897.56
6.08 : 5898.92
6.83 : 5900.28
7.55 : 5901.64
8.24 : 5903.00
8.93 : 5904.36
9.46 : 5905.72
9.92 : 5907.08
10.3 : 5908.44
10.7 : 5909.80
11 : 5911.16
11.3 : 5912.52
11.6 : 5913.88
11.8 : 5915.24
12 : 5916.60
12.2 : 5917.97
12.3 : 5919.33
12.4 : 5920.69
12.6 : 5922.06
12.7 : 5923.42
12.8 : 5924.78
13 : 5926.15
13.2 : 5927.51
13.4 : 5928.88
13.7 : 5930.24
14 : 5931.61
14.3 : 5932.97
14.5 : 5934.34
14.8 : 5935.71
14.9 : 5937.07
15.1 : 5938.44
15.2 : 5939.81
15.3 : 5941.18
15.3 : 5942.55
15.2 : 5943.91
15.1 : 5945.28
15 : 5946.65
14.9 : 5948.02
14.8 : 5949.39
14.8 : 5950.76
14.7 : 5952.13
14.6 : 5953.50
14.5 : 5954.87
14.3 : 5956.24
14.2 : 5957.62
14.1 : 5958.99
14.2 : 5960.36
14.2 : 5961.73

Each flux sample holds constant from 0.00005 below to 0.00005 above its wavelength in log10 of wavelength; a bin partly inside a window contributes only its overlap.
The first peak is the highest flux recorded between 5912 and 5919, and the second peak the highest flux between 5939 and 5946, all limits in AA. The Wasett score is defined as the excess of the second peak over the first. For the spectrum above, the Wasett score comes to 3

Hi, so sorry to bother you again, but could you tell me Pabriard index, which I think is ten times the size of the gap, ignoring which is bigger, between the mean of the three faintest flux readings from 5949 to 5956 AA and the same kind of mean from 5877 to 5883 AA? 53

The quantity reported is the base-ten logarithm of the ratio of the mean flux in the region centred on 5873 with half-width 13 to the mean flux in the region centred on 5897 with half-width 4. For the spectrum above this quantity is 0.34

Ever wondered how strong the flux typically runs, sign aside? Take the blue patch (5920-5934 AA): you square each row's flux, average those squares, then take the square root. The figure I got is 13.2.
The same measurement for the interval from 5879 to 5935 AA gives 10.2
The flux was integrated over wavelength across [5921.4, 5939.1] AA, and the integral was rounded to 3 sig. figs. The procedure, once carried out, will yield 244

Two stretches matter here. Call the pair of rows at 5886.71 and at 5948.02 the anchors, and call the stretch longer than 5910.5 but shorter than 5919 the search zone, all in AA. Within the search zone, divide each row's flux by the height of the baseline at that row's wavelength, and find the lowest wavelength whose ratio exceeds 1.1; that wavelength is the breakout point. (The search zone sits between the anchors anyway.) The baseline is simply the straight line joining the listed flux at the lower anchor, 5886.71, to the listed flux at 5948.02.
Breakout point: 5911.16 AA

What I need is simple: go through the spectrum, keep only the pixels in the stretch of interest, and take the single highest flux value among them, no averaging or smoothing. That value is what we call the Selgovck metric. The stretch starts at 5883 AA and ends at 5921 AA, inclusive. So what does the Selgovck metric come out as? 12.4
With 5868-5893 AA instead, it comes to 13.4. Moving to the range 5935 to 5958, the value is 15.3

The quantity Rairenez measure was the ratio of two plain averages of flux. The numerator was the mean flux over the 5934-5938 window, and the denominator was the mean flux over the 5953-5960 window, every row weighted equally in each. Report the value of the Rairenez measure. 1.0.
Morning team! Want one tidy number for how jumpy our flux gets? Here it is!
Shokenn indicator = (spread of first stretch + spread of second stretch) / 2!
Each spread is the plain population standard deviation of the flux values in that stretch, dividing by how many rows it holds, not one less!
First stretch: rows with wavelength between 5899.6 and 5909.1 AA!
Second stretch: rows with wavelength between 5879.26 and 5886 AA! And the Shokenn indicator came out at 1.05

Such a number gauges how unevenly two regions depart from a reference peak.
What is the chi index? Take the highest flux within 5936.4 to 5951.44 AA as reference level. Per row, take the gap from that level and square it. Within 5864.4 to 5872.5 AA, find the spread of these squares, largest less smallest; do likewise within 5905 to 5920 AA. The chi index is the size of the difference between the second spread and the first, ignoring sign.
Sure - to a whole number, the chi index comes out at 20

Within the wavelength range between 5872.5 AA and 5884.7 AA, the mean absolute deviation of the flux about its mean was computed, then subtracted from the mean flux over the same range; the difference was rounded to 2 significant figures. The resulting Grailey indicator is 9.1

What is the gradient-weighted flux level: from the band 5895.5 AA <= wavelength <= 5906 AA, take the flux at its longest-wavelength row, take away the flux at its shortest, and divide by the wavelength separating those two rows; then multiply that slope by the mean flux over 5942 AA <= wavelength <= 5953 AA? 7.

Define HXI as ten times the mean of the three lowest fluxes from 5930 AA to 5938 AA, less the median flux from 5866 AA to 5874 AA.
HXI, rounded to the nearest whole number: 127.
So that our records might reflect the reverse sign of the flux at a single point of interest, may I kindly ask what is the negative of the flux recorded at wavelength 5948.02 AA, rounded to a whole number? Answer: -15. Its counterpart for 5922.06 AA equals -13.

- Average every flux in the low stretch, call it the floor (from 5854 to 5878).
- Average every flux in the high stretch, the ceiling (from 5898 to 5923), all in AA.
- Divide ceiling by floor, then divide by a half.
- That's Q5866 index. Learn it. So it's 1.5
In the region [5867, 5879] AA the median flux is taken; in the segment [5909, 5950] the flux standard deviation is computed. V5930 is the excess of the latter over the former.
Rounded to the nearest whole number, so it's -11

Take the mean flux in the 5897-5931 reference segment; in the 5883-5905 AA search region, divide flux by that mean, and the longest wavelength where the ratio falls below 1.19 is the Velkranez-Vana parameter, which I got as 5904.36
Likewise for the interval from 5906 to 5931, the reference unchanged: 5924.78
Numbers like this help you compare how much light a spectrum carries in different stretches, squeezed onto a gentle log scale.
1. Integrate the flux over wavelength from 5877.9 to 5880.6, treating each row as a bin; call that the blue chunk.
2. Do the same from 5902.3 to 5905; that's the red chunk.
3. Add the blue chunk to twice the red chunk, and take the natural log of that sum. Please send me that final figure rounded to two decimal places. 4.30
